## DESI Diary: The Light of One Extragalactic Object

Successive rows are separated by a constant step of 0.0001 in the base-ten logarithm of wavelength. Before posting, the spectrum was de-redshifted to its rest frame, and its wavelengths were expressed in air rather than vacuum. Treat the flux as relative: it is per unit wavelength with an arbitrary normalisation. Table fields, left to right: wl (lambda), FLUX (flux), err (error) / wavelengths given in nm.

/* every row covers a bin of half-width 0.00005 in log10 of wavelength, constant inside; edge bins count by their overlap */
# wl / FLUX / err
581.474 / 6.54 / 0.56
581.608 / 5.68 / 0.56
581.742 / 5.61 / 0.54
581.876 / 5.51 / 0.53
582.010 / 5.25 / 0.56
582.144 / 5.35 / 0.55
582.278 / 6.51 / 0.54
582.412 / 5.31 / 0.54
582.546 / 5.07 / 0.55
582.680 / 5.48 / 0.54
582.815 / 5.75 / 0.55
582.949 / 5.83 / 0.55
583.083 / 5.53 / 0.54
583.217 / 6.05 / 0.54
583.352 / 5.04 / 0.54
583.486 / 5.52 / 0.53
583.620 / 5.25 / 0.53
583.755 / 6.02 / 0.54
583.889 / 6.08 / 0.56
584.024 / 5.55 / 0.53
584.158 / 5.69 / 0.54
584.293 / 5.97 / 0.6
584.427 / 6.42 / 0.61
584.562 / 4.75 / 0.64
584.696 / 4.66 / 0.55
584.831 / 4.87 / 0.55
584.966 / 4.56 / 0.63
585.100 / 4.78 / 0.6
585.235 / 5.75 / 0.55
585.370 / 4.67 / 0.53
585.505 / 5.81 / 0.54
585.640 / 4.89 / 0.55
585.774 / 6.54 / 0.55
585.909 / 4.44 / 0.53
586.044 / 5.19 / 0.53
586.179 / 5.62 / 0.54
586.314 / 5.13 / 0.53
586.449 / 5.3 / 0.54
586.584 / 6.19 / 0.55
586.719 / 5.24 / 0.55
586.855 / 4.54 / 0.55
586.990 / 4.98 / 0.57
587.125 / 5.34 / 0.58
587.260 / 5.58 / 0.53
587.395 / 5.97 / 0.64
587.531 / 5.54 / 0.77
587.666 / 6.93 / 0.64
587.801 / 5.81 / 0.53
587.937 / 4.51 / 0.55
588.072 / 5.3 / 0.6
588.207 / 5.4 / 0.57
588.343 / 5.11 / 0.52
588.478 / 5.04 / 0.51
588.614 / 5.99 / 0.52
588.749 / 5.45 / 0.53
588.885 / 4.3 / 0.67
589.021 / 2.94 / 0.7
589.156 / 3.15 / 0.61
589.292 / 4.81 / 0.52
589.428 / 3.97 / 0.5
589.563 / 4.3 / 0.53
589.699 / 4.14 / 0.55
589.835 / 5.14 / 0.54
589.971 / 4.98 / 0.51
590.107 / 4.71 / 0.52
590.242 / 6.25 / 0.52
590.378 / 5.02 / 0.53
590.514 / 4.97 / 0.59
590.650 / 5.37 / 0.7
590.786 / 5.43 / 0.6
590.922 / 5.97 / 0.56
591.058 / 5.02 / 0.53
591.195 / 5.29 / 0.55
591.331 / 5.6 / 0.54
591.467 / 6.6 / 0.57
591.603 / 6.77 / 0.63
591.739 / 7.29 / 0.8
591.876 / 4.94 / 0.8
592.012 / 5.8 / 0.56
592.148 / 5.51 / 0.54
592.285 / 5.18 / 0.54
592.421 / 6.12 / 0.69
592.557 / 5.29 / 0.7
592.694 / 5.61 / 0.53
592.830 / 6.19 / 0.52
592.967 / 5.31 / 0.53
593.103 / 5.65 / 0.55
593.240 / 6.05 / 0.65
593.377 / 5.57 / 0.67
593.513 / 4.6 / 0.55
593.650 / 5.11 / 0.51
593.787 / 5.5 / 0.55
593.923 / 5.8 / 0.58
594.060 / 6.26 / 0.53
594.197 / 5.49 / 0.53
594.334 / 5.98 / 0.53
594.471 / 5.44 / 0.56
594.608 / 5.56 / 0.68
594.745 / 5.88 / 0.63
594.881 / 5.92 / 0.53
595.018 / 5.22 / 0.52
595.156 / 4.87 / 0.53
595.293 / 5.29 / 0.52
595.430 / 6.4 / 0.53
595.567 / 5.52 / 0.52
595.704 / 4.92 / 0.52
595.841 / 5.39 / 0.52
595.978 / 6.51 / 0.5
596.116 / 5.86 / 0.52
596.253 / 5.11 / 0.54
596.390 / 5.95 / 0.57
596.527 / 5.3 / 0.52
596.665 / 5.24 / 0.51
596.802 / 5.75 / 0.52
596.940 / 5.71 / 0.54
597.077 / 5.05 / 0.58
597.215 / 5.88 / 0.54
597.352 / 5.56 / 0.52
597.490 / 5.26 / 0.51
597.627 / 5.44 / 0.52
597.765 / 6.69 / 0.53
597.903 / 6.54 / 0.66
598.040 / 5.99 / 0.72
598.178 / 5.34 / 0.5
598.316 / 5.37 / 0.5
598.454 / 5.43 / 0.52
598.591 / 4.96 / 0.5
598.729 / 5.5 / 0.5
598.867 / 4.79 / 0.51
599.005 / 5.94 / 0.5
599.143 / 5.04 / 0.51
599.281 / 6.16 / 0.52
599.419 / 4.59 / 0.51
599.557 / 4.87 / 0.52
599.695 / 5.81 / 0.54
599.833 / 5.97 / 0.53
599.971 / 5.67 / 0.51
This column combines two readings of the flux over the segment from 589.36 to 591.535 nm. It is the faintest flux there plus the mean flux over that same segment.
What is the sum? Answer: 9.14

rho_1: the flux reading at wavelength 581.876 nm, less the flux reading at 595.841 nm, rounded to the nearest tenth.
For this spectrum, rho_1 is 0.1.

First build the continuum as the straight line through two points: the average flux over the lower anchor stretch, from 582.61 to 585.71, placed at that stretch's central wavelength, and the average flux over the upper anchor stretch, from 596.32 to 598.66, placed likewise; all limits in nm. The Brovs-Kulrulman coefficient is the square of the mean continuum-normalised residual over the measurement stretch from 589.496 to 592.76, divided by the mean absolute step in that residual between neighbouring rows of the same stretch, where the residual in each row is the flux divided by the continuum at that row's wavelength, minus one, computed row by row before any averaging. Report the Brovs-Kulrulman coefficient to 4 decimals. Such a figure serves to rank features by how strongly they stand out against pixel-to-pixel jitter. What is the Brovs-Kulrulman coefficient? 0.0009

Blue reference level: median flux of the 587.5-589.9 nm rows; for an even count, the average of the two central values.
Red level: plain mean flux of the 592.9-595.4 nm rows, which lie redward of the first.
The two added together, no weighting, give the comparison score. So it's 10.6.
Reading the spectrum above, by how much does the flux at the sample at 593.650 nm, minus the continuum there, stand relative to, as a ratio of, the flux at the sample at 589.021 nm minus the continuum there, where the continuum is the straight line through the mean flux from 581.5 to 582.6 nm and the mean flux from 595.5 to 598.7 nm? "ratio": 0.18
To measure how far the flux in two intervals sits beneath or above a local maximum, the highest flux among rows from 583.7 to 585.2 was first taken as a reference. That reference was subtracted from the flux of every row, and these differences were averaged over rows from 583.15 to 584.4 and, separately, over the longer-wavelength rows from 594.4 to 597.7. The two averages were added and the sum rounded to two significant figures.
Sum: -1.6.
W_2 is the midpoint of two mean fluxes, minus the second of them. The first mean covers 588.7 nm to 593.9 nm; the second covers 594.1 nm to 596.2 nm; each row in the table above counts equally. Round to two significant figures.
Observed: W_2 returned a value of -0.18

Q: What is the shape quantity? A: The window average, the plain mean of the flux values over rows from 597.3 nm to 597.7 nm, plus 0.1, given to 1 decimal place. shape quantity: 5.5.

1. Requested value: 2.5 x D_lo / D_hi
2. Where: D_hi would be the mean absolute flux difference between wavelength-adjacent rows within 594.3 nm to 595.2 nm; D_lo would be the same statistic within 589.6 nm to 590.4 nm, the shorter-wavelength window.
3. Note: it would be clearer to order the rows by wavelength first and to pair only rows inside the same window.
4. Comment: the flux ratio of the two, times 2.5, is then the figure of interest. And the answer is 6.09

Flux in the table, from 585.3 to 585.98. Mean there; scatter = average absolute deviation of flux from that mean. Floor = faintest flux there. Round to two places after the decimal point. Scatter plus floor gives 5.16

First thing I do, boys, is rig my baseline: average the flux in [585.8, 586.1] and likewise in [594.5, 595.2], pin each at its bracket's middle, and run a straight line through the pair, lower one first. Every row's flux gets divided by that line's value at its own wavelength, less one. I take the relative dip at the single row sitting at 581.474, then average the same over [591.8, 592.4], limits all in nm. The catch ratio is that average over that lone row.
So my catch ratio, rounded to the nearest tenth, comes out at 0.0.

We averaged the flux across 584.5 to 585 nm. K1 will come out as 4.7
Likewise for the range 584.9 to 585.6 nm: 5.1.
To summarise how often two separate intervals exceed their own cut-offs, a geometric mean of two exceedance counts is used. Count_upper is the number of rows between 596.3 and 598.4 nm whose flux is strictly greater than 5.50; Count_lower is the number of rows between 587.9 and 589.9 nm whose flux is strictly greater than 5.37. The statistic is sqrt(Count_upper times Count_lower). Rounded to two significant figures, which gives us 4.9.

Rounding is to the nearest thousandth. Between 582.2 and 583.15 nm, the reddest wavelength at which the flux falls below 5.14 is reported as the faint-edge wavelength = 582.546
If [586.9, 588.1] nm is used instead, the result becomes 587.937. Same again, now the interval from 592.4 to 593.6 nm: 593.513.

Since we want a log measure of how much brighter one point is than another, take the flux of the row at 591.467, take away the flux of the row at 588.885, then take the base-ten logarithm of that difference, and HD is 0.4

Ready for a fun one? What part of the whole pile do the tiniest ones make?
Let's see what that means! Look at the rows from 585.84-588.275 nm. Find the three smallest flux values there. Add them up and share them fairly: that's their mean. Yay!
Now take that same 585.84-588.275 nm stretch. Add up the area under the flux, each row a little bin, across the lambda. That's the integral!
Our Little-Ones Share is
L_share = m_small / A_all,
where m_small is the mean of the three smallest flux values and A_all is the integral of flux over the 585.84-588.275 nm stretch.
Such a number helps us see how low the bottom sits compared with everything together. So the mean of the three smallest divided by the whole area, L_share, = 0.343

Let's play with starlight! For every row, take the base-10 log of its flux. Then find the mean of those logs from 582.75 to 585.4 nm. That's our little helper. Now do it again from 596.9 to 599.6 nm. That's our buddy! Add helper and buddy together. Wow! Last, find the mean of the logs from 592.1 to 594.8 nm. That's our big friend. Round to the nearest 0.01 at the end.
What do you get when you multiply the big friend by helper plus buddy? 1.10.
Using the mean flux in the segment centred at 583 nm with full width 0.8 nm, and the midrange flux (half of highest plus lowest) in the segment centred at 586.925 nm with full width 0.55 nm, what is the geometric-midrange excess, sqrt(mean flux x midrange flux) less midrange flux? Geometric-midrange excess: 0.3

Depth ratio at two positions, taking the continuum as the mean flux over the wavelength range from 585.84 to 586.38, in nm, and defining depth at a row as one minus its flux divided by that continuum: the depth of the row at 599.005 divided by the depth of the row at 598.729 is 2.1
